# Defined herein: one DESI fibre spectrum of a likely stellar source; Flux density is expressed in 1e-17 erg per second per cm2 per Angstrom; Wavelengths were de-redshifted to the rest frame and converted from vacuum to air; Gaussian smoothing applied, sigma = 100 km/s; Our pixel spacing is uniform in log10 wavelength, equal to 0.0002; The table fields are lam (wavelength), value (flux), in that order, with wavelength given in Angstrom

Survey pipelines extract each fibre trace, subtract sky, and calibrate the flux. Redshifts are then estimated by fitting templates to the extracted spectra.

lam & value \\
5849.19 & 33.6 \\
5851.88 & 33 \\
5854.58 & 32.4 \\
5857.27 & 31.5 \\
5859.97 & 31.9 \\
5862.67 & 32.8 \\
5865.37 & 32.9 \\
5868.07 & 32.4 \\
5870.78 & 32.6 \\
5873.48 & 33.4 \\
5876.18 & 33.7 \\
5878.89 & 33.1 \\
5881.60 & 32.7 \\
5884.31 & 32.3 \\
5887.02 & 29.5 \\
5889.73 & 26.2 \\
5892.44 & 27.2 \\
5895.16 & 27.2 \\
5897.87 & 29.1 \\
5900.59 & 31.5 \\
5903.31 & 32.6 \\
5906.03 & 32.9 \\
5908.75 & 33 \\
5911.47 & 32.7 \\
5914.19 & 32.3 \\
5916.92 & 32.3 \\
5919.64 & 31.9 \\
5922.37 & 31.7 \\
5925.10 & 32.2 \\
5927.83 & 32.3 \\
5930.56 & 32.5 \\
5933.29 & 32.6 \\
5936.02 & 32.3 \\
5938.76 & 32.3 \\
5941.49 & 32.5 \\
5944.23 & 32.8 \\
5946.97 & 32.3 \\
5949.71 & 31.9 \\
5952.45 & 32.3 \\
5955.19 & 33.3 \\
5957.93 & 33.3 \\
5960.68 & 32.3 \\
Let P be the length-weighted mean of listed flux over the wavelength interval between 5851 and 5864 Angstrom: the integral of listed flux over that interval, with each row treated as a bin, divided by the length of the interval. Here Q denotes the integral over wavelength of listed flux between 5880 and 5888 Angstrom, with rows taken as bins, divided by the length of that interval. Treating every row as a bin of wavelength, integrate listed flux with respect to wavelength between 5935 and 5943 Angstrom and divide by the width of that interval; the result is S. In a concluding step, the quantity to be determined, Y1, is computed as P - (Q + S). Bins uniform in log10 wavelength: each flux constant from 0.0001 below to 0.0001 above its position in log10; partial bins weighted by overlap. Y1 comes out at -31.7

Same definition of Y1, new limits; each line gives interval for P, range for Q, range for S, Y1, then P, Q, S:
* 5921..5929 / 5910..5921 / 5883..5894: -29.0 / 32.0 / 32.3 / 28.8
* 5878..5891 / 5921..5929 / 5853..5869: -33.7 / 30.7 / 32.0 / 32.3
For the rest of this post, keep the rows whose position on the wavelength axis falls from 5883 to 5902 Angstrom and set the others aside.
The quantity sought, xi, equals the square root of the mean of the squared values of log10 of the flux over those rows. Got 1.46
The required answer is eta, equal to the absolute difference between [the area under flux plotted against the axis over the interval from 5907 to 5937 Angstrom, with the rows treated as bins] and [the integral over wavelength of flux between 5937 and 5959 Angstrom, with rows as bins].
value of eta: 254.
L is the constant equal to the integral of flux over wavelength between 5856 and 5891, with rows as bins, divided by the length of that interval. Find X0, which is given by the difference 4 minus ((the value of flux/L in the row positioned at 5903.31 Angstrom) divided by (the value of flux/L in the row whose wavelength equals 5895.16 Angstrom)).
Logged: 2.8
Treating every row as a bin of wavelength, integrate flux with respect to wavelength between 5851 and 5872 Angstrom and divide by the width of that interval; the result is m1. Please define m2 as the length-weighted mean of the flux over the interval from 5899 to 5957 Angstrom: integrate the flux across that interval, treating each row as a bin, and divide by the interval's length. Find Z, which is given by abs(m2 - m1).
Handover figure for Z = 0.0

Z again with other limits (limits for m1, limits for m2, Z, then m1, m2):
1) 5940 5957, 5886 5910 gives 2.6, 32.5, 29.9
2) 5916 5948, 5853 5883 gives 0.4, 32.3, 32.7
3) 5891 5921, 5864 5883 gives 1.8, 31.1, 33.0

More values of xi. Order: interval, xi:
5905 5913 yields 1.52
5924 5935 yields 1.51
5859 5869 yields 1.51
